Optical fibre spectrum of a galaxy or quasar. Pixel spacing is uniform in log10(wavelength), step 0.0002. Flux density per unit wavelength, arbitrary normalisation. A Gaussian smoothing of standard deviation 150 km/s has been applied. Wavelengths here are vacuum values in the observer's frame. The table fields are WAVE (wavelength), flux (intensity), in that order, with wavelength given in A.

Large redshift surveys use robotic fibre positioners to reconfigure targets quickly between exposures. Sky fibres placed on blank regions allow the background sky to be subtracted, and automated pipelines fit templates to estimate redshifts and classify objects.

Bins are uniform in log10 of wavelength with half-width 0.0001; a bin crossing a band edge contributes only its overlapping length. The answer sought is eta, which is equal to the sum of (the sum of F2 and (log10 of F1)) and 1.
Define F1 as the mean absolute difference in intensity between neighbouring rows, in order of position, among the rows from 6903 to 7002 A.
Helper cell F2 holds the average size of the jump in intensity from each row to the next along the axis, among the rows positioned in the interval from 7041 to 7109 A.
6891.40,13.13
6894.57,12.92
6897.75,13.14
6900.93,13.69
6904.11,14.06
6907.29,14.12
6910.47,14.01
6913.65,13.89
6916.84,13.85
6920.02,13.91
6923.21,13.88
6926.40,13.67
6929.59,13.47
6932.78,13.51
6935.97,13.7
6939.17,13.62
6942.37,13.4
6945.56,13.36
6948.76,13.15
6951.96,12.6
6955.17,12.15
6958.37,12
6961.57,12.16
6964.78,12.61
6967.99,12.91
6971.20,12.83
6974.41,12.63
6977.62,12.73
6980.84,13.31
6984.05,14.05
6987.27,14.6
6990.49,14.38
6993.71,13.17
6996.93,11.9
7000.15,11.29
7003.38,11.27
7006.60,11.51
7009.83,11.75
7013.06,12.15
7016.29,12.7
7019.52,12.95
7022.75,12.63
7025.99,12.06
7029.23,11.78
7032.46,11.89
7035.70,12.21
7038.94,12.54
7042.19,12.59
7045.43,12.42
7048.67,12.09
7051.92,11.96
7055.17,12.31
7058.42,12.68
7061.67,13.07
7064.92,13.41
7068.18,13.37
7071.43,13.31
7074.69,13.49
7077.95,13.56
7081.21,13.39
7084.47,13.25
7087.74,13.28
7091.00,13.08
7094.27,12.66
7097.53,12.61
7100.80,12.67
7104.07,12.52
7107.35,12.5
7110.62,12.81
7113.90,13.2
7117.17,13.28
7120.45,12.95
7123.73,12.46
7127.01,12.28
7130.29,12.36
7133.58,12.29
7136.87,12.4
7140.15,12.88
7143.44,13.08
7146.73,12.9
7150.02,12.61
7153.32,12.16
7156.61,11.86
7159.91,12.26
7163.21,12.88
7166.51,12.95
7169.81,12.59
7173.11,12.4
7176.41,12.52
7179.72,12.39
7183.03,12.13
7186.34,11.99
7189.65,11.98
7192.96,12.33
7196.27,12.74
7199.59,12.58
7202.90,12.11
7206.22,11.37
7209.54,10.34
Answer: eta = 0.67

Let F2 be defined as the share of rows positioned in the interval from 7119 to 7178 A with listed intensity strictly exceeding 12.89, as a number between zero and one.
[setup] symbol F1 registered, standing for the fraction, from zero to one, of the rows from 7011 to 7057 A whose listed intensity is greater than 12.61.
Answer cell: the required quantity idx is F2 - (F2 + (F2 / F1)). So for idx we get -1.04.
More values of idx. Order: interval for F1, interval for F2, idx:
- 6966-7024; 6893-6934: -1.50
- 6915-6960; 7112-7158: -0.45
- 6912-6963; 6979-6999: -1.11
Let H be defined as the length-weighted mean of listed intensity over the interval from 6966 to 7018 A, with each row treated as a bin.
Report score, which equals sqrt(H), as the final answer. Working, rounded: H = 12.7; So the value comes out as 3.56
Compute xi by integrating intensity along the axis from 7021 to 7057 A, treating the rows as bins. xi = 440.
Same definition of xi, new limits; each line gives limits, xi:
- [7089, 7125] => 461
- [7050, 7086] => 470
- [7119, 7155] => 453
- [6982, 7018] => 455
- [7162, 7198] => 448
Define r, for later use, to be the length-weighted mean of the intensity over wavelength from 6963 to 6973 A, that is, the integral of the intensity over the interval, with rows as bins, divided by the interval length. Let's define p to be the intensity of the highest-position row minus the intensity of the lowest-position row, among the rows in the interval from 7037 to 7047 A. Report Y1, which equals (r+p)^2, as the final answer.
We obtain 160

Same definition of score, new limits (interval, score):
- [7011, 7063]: 3.52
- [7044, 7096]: 3.60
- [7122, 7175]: 3.54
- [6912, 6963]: 3.64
